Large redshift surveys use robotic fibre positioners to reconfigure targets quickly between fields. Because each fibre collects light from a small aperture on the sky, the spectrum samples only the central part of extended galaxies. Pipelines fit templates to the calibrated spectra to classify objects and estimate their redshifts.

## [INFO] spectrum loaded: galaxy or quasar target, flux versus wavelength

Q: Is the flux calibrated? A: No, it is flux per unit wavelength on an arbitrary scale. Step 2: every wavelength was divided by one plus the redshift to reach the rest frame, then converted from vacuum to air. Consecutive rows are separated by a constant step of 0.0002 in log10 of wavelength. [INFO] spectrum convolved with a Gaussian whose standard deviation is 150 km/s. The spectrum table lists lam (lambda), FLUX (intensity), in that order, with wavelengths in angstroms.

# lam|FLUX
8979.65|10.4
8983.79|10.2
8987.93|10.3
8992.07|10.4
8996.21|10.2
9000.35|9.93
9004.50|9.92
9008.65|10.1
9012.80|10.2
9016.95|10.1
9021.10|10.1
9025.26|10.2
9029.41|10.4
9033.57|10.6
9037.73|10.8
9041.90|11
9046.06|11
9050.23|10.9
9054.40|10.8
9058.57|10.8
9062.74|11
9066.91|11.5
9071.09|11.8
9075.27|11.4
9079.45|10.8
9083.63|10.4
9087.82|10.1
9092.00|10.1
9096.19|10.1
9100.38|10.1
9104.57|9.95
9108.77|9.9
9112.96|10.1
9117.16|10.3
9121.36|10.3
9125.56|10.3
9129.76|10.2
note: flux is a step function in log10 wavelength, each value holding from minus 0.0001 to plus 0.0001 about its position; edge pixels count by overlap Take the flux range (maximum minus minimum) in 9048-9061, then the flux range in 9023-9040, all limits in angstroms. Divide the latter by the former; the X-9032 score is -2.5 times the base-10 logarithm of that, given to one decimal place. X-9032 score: -1.9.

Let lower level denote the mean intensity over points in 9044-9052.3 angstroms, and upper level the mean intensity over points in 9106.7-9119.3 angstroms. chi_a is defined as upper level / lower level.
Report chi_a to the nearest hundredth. 0.92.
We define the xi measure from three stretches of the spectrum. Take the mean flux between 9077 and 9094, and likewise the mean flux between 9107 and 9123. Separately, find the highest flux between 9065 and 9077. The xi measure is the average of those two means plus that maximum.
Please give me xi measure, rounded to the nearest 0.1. 22.1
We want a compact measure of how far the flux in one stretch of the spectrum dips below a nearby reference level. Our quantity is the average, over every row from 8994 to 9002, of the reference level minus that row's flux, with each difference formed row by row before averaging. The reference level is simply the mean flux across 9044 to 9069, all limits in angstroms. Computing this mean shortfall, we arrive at 0.9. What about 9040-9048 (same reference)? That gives 0.0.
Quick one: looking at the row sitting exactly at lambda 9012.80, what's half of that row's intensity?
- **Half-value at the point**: 5.10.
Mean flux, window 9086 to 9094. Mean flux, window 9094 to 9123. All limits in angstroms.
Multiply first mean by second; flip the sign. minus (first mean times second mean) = -102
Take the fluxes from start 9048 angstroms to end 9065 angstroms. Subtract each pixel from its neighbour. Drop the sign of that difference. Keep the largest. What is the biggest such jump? 0.20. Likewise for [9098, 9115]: 0.20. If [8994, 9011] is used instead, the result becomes 0.27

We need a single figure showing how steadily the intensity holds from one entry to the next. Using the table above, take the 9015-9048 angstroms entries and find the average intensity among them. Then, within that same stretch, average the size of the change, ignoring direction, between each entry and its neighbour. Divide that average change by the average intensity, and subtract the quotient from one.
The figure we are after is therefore 0.988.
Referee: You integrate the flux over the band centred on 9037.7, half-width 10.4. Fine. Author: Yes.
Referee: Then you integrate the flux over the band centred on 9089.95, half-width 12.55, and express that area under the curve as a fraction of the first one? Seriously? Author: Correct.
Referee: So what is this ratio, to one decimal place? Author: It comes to 1.2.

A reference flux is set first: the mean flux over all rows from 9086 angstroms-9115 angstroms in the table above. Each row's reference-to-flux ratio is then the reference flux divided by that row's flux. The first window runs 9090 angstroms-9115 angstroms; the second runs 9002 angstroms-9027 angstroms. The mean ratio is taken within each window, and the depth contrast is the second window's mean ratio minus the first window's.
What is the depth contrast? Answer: -0.01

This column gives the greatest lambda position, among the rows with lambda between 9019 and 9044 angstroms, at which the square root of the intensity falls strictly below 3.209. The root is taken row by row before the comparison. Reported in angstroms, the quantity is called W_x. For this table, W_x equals 9025.26 angstroms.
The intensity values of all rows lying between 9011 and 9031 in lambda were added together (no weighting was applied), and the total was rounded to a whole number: 51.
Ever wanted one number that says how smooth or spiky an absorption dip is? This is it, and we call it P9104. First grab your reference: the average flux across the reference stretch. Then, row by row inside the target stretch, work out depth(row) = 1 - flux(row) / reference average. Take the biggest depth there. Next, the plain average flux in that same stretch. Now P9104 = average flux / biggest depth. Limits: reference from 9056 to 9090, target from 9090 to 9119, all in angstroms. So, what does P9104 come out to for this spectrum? 103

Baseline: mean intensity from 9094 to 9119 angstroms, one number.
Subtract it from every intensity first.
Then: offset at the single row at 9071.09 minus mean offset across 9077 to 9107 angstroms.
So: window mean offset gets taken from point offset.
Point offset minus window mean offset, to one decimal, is 1.6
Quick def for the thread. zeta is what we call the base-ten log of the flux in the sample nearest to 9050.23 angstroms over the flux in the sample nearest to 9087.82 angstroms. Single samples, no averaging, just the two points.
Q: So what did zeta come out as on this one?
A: 0.033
